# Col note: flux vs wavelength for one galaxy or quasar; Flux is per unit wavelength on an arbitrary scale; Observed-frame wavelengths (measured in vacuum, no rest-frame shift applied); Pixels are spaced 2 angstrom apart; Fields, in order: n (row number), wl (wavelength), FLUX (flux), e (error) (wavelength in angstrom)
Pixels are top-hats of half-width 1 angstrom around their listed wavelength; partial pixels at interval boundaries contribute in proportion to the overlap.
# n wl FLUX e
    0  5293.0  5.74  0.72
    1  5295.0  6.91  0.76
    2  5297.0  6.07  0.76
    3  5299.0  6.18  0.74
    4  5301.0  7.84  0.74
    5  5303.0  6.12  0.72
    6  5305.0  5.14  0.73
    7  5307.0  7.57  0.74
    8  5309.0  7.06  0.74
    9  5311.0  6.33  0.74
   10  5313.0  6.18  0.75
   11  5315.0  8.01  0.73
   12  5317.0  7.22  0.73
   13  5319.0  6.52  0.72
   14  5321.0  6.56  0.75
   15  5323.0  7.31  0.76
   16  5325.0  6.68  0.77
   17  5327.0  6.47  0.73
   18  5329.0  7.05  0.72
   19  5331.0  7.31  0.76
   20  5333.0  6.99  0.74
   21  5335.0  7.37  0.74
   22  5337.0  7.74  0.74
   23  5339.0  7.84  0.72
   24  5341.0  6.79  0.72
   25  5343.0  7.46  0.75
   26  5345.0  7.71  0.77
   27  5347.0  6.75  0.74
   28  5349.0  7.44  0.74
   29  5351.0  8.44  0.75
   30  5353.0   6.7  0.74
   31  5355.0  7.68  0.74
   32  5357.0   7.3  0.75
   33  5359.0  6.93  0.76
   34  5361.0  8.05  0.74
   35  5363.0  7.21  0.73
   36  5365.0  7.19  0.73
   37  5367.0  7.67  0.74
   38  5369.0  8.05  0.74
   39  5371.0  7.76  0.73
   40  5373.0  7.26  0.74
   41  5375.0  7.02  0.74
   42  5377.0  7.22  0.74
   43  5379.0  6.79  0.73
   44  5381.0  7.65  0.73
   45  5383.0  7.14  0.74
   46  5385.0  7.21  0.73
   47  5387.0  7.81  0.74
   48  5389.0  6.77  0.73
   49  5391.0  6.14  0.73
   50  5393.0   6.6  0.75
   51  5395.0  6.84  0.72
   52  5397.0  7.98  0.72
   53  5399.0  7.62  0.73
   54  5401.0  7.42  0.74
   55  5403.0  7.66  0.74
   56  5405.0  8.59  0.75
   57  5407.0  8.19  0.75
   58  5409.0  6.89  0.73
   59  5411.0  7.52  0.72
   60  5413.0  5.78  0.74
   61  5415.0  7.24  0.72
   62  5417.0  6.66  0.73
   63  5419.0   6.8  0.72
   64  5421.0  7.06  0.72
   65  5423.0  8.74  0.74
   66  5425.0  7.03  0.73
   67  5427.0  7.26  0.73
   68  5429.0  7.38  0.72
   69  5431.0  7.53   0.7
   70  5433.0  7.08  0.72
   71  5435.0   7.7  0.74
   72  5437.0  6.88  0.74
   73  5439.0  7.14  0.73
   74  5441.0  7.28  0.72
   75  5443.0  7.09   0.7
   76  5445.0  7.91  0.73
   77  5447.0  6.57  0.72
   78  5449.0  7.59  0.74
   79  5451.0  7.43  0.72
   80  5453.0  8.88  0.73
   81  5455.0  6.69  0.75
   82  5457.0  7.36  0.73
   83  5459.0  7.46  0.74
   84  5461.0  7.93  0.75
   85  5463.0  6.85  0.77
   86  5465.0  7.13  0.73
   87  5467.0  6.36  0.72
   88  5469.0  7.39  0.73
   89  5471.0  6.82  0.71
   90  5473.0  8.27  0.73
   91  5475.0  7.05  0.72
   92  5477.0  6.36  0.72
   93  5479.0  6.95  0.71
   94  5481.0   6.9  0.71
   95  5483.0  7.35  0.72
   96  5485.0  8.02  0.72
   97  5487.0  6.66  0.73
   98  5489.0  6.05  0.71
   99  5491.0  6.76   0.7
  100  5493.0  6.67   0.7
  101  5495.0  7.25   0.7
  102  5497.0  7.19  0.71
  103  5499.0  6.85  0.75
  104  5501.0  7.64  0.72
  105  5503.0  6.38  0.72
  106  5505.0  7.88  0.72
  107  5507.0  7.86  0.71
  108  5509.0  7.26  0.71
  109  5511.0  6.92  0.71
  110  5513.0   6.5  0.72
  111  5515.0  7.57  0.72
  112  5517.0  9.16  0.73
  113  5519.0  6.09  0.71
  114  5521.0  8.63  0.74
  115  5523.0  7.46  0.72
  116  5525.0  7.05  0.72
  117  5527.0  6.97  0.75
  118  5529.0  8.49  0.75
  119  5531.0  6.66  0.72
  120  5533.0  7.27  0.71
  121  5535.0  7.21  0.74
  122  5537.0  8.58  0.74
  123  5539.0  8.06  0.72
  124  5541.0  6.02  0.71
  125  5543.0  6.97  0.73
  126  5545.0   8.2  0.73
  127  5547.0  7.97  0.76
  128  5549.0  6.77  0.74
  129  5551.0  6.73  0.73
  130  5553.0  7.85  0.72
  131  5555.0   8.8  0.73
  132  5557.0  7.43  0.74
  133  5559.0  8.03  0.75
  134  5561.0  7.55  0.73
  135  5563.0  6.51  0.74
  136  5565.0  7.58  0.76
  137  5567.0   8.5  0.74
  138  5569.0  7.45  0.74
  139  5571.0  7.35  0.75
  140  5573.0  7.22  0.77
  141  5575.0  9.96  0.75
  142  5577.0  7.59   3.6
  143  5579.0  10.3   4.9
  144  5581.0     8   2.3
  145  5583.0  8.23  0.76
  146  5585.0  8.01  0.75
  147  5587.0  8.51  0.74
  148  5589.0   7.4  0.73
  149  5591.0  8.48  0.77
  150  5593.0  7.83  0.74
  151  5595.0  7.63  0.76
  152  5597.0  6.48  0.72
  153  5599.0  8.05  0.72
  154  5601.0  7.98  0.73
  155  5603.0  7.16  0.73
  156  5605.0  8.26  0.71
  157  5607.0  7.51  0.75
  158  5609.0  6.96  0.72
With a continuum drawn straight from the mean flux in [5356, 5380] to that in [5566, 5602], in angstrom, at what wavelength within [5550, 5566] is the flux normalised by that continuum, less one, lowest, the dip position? 5563.0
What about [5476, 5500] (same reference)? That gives 5489.0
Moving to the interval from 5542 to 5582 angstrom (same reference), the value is 5563.0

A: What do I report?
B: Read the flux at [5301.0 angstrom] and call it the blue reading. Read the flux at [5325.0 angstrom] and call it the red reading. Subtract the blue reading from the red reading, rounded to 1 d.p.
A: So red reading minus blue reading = -1.2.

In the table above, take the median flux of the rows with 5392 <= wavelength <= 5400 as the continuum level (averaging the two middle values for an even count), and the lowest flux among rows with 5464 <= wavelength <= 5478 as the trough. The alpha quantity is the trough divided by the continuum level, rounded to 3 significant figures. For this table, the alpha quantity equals 0.880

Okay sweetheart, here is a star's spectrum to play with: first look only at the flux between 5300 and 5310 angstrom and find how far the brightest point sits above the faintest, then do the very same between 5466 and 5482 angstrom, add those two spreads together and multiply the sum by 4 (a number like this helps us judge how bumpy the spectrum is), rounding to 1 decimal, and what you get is 18.4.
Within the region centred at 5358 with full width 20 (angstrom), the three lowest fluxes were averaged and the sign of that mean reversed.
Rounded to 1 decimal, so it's -6.9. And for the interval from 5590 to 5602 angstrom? -7.3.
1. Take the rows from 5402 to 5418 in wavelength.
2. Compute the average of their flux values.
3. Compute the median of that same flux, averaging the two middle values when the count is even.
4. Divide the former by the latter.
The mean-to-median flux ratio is 0.99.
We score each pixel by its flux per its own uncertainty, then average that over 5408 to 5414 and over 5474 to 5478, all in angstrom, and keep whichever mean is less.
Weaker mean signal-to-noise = 9.2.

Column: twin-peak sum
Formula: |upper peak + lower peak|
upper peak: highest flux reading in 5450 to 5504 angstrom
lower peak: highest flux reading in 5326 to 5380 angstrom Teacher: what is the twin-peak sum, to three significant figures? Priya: 17.3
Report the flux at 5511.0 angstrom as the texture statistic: 6.92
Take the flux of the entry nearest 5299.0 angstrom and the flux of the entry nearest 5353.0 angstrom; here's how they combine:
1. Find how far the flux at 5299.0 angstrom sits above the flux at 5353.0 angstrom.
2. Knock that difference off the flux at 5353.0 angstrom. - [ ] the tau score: 7.2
